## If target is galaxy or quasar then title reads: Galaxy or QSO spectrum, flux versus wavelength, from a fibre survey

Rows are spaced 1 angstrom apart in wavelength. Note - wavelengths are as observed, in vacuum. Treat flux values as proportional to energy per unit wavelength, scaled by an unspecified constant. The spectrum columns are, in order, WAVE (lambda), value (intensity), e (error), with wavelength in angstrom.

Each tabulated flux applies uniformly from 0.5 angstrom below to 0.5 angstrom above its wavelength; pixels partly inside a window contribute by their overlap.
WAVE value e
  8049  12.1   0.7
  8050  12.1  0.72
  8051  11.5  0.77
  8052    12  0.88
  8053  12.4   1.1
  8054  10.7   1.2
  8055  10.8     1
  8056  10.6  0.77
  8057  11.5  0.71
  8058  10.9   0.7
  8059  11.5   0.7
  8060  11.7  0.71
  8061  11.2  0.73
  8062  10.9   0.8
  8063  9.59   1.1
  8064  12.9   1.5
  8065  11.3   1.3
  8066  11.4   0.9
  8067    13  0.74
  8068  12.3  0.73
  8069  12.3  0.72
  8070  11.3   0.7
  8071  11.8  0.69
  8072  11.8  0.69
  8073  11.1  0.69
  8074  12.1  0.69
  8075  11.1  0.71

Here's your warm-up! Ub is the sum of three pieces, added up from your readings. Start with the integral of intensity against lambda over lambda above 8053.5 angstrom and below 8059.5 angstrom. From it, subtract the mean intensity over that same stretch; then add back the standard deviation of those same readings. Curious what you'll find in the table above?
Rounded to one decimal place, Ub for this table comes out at 55.4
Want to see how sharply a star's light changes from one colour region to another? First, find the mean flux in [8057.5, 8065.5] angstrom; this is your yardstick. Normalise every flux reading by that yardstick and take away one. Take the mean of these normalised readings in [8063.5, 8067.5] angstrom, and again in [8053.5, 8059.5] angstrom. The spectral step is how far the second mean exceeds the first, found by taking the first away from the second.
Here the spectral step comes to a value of -0.10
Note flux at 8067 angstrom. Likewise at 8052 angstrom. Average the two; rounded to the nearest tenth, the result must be 12.5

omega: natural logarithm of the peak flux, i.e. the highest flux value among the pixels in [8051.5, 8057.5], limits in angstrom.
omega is 2.52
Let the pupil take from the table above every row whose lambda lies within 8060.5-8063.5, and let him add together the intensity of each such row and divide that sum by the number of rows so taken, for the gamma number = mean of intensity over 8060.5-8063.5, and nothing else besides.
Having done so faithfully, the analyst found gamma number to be 10.6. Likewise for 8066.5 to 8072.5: 12.1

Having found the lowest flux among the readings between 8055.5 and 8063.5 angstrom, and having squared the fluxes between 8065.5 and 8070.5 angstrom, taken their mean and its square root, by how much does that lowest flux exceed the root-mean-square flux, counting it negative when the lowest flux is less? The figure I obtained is -2.5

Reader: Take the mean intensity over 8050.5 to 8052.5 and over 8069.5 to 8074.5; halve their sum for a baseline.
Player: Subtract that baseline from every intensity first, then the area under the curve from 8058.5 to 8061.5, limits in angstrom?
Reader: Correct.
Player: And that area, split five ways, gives -0.13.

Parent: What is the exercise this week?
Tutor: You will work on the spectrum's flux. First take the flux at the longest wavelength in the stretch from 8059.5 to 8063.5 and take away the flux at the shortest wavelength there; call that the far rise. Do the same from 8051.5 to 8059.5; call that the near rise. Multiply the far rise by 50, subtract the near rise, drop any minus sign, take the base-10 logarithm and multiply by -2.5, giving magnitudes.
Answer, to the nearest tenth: -5.1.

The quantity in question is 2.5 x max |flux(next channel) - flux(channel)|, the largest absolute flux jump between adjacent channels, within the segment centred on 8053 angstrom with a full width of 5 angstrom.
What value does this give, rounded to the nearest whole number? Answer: 4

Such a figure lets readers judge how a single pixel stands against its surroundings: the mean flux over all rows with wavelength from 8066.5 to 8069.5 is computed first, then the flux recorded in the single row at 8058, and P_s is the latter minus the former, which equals -1.6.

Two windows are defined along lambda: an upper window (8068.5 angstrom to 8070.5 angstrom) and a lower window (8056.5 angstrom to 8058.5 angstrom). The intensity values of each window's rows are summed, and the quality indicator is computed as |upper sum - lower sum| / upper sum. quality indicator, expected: 0.05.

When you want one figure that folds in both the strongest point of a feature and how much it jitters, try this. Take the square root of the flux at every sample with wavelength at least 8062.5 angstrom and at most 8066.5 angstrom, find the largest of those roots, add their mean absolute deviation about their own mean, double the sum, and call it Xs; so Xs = 7.44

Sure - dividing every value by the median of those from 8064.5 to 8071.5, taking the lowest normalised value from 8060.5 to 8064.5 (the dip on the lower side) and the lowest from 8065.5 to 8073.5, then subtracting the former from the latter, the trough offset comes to 0.13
